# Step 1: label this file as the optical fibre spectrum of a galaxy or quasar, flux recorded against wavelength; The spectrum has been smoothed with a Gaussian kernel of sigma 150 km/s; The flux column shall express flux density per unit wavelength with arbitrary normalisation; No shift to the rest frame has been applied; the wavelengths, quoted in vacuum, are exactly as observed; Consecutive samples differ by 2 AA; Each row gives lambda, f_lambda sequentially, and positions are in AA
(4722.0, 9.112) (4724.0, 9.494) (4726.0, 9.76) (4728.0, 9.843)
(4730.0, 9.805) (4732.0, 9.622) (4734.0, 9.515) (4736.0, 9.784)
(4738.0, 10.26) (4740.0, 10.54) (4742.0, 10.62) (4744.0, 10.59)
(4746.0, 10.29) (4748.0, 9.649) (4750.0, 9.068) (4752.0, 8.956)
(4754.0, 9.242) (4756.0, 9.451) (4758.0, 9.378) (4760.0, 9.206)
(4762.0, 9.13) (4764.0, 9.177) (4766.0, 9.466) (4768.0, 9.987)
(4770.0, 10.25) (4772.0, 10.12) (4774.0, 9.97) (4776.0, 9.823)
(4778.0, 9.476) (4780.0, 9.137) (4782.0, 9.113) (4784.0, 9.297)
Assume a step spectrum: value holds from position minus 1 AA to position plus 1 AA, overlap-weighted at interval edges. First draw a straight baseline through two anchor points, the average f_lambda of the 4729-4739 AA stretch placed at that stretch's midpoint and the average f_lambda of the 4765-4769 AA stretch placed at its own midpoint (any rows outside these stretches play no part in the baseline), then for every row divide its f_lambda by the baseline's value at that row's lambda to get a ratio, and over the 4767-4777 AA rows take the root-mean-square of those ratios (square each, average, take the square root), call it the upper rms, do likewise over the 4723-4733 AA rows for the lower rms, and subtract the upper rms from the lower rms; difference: -0.04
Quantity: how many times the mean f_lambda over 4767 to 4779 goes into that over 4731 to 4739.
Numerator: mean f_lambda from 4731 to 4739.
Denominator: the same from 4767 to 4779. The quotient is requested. 0.99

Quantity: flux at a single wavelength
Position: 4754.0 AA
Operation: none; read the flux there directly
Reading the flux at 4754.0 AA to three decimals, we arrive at 9.242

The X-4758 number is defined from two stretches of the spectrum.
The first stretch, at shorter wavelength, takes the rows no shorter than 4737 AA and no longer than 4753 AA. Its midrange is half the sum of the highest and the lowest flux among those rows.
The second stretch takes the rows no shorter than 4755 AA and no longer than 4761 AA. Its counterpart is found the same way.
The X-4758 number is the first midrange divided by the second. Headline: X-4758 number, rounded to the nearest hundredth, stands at 1.05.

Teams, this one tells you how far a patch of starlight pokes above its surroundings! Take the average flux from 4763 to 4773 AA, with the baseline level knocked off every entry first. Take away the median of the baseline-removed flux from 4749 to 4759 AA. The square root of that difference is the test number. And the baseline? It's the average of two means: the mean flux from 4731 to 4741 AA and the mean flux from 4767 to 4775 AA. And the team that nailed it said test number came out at 0.75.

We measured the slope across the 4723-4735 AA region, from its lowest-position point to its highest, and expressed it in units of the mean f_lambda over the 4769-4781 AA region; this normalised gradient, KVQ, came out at 0.000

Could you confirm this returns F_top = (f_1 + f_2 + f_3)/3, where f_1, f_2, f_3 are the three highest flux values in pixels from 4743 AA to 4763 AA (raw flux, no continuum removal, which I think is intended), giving 10.2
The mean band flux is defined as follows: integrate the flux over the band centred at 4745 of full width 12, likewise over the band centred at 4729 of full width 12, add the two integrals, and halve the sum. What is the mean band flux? 119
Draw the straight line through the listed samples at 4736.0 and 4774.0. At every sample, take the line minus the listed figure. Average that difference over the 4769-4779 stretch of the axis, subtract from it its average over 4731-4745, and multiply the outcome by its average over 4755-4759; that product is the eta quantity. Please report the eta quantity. 0.18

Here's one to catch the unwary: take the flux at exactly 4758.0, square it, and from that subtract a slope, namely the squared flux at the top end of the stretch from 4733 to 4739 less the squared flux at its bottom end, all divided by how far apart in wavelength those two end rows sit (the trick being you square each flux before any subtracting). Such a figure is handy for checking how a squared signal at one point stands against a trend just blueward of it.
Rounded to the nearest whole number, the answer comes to 84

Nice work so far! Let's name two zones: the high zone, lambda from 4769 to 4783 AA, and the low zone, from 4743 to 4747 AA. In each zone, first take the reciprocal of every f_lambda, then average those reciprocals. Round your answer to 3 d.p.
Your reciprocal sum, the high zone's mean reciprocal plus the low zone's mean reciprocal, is 0.199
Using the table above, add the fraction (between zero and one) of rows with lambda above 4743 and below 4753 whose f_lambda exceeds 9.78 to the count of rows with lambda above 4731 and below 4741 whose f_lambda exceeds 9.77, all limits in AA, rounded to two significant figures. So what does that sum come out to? 3.4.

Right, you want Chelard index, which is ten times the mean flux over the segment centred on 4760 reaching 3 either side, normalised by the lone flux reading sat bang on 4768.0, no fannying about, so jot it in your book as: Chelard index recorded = 9.3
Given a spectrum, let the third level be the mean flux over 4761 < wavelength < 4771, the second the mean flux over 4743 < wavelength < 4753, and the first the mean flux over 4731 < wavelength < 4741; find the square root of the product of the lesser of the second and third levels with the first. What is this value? 9.77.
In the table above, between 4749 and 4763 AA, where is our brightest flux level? 4756.0 AA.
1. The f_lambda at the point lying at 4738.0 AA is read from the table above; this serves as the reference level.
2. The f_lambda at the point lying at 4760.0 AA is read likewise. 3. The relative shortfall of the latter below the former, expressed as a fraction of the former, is 0.10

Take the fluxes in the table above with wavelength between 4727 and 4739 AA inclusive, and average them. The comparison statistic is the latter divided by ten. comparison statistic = 0.98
